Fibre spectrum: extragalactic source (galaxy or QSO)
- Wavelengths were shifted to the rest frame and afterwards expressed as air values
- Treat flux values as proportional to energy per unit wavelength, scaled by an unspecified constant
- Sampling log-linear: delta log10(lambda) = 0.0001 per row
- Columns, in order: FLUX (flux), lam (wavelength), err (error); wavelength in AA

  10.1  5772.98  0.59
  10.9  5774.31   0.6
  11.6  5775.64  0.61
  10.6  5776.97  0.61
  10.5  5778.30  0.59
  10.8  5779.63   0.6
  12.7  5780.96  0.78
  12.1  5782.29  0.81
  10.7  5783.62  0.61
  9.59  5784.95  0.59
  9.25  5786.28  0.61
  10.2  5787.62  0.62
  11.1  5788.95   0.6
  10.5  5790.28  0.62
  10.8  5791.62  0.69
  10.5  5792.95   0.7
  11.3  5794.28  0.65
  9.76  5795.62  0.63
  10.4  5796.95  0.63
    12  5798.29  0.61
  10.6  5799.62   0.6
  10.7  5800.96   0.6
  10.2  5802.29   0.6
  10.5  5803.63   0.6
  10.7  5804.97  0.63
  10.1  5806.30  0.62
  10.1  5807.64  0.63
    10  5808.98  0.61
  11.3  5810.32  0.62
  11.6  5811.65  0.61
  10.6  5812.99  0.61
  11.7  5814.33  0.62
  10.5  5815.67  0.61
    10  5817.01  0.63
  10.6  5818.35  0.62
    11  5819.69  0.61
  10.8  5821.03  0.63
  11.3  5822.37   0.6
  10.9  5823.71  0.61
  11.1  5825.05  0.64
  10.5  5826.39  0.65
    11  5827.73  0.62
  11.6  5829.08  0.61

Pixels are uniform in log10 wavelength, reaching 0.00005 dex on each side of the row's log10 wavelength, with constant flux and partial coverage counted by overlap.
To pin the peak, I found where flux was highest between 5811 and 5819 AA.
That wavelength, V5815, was 5814.33 AA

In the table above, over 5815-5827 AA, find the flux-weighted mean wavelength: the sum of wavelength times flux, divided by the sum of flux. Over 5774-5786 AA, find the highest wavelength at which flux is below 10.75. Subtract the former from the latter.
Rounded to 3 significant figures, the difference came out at -36.1 AA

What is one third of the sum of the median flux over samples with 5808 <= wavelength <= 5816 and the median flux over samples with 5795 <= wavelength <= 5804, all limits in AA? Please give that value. 7.15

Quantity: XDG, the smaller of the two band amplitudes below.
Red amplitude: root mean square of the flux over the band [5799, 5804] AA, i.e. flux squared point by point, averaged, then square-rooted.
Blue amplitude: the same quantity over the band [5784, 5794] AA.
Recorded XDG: 10.3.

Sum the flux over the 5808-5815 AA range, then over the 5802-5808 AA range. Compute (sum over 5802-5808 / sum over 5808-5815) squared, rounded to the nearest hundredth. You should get 0.87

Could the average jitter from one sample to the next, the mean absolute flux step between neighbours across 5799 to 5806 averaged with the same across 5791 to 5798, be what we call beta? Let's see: 0.55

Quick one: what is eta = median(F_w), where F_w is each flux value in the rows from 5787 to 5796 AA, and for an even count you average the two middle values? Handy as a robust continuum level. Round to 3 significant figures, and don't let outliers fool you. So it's 10.5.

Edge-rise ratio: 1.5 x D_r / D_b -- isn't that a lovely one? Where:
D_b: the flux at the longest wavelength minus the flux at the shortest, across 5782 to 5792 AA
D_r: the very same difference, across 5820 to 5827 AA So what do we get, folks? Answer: 0.3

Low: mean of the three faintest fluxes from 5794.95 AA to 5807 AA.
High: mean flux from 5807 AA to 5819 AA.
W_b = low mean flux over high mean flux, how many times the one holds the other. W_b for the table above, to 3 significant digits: 0.935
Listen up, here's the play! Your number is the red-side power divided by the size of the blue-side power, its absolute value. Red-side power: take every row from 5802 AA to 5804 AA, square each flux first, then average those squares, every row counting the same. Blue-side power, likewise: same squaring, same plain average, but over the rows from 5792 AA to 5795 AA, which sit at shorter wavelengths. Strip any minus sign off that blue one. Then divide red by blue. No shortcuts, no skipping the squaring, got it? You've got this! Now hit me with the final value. 0.90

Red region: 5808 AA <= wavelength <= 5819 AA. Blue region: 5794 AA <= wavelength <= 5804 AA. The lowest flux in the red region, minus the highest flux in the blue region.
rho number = -2.00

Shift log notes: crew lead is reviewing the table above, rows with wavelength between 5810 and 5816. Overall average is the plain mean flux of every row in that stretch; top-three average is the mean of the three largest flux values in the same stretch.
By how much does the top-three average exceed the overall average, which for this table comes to 0.4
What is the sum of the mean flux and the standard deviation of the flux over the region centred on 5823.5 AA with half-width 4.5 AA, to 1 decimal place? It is 11.2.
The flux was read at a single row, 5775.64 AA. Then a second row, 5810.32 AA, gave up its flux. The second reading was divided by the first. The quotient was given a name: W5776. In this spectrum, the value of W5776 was 0.97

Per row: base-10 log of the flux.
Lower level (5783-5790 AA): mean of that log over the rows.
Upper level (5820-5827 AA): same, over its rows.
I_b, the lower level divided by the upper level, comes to 0.97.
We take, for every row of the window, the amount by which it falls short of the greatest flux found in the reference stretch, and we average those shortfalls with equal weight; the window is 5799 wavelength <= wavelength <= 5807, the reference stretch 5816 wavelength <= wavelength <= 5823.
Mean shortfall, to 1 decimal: 0.8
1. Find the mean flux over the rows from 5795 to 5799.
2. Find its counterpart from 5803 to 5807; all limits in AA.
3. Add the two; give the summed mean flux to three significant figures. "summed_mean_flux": 21.2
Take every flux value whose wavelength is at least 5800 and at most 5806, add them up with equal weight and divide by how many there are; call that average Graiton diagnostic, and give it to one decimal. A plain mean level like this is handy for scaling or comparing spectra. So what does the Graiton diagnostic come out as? 10.5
